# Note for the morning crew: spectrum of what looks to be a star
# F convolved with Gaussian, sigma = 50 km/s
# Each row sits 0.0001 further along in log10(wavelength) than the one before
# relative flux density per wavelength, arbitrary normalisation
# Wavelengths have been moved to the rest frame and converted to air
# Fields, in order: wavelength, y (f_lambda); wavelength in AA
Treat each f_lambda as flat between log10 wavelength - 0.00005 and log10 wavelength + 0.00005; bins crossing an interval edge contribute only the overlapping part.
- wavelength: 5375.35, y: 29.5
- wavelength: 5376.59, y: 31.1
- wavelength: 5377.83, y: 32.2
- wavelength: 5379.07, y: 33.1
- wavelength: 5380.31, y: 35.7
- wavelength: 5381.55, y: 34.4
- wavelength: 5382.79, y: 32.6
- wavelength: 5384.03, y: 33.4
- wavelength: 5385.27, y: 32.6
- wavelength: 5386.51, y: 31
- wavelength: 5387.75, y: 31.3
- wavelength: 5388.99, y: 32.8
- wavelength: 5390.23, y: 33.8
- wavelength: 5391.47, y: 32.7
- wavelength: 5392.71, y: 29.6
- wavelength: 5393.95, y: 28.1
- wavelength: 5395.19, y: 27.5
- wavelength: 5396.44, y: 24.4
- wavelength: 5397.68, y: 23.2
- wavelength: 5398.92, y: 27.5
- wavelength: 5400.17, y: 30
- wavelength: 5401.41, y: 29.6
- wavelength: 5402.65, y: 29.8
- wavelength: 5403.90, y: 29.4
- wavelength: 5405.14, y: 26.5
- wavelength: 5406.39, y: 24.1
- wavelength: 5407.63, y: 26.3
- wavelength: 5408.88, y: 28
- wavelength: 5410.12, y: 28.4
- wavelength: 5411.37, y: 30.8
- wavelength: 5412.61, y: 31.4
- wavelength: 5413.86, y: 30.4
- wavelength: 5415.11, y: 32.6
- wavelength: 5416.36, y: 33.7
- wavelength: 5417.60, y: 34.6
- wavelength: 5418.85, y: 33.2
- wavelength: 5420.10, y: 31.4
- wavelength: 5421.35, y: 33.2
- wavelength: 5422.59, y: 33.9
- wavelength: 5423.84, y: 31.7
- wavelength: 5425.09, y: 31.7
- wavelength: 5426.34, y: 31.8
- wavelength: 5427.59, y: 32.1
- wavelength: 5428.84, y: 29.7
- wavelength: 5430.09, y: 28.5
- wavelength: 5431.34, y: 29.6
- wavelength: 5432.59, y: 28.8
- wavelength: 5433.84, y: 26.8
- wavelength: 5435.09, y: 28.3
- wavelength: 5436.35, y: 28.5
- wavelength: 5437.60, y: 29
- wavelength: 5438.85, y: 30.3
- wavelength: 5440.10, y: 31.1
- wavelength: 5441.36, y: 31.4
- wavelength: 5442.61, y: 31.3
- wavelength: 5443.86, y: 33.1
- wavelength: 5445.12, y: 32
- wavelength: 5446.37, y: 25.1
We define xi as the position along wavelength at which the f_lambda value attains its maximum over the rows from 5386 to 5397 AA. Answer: 5390.23 AA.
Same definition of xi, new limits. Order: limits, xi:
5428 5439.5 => 5438.85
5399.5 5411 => 5400.17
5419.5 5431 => 5422.59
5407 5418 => 5417.60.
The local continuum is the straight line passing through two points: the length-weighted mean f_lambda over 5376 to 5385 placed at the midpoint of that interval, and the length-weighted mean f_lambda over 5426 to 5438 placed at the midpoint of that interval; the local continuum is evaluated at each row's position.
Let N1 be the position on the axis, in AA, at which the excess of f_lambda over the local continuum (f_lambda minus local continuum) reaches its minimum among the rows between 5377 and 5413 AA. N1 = 5397.68 AA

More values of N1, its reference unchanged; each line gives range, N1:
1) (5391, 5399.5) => 5397.68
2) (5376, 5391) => 5376.59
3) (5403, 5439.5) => 5406.39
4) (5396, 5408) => 5397.68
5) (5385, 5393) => 5392.71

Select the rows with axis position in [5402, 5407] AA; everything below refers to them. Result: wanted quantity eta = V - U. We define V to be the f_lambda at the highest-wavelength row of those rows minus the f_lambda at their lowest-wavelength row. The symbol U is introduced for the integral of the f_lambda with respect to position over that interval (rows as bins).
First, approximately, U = 137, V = -6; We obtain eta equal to -143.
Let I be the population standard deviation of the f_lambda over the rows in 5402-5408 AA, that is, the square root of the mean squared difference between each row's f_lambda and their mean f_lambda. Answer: 2.1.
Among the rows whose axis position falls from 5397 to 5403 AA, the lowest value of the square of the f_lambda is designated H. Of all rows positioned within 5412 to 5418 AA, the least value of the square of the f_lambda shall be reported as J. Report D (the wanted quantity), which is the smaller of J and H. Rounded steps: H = 538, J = 924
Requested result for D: 538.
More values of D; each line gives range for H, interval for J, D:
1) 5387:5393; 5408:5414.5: 784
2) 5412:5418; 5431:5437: 718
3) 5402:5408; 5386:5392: 581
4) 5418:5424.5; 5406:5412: 581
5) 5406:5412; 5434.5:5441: 581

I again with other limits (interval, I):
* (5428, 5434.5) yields 1.0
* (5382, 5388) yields 0.9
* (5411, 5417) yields 1.2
